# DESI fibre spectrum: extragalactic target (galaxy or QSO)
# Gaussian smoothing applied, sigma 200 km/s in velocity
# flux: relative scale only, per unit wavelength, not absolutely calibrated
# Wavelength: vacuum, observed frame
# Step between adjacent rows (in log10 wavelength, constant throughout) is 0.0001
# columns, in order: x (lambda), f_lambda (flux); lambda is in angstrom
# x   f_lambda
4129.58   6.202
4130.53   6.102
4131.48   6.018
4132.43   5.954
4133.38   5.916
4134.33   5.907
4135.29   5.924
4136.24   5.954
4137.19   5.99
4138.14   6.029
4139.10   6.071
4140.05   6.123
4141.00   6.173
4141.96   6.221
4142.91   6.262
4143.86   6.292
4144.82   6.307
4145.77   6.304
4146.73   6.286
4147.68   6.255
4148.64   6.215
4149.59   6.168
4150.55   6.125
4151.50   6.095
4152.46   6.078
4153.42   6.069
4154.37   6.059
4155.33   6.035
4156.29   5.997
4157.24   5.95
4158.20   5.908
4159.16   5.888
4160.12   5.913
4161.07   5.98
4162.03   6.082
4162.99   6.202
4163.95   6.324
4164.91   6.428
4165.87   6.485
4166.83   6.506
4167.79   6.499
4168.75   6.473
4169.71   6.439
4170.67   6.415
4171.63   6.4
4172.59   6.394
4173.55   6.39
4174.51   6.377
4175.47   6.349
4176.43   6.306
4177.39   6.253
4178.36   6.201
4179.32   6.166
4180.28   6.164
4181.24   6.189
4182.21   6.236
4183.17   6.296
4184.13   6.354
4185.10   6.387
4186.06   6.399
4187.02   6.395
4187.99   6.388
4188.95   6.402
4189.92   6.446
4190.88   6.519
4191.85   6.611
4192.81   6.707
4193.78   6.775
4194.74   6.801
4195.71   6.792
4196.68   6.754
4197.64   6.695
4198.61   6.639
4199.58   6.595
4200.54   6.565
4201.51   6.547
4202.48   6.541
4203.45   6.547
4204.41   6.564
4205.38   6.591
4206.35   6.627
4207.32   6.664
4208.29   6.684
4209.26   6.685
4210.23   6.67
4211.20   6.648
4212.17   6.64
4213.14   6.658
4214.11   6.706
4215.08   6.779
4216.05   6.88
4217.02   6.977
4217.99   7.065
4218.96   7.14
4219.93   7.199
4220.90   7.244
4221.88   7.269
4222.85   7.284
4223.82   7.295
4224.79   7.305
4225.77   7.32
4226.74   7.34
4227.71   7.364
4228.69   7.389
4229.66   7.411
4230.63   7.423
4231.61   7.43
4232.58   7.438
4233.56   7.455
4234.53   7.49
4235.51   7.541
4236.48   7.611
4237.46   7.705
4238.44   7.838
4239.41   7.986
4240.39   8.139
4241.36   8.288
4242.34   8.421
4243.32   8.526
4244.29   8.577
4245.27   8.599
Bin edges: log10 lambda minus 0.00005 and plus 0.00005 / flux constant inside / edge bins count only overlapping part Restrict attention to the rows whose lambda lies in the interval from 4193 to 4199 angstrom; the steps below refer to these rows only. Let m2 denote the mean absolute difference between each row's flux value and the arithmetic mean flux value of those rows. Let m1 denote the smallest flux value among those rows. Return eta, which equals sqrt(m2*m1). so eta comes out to 0.58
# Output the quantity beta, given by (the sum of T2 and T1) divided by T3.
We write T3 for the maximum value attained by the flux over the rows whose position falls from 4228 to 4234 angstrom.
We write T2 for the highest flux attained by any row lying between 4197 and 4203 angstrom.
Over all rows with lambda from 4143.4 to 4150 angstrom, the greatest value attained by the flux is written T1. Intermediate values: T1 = 6.307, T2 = 6.695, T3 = 7.455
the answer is 1.7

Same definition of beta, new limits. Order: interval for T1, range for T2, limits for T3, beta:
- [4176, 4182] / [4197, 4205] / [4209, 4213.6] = 1.9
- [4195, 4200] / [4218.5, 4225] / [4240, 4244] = 1.7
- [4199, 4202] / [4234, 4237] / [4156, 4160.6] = 2.4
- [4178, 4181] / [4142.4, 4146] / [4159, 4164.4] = 2.0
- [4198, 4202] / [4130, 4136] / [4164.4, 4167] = 2.0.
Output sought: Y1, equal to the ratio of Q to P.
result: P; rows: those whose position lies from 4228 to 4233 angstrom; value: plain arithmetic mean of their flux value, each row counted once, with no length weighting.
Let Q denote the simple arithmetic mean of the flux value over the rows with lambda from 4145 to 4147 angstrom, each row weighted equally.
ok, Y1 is 0.85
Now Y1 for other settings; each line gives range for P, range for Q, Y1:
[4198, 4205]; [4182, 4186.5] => 0.96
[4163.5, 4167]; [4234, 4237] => 1.17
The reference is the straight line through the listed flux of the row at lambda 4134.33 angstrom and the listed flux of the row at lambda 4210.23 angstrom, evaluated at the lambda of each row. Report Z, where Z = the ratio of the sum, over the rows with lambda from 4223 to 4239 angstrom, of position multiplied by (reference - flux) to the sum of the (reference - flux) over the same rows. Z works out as 4231.8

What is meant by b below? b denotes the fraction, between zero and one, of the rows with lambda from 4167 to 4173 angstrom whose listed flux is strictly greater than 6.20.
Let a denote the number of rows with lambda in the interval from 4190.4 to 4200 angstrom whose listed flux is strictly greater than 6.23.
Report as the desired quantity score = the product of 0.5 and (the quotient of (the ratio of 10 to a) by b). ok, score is 0.50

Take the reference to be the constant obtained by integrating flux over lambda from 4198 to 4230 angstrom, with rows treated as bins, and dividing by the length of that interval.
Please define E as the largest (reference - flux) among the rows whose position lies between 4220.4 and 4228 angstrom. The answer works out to -0.3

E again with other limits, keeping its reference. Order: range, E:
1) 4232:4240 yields -0.5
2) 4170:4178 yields 0.6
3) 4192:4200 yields 0.3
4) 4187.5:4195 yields 0.5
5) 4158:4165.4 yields 1.0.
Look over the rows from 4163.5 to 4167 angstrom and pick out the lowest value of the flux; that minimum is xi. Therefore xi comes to 6.324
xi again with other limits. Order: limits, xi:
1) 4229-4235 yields 7.411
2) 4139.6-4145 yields 6.123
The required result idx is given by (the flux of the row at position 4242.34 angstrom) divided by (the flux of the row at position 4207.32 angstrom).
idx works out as 1.26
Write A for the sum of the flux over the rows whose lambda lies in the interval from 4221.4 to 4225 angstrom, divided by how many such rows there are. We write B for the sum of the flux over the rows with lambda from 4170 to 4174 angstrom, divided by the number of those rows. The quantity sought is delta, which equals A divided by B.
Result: 1.14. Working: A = 7.29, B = 6.40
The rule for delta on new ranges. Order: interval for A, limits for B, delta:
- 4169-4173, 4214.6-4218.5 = 0.93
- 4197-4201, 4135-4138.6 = 1.11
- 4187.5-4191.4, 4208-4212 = 0.97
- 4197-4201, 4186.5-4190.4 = 1.03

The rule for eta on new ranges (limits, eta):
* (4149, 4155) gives 0.44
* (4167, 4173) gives 0.46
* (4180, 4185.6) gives 0.68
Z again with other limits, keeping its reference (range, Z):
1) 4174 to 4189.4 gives 4182.0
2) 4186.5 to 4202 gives 4195.6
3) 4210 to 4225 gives 4221.3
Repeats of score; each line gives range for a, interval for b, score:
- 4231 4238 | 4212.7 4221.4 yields 0.71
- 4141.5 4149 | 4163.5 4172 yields 0.83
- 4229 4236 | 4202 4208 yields 0.71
